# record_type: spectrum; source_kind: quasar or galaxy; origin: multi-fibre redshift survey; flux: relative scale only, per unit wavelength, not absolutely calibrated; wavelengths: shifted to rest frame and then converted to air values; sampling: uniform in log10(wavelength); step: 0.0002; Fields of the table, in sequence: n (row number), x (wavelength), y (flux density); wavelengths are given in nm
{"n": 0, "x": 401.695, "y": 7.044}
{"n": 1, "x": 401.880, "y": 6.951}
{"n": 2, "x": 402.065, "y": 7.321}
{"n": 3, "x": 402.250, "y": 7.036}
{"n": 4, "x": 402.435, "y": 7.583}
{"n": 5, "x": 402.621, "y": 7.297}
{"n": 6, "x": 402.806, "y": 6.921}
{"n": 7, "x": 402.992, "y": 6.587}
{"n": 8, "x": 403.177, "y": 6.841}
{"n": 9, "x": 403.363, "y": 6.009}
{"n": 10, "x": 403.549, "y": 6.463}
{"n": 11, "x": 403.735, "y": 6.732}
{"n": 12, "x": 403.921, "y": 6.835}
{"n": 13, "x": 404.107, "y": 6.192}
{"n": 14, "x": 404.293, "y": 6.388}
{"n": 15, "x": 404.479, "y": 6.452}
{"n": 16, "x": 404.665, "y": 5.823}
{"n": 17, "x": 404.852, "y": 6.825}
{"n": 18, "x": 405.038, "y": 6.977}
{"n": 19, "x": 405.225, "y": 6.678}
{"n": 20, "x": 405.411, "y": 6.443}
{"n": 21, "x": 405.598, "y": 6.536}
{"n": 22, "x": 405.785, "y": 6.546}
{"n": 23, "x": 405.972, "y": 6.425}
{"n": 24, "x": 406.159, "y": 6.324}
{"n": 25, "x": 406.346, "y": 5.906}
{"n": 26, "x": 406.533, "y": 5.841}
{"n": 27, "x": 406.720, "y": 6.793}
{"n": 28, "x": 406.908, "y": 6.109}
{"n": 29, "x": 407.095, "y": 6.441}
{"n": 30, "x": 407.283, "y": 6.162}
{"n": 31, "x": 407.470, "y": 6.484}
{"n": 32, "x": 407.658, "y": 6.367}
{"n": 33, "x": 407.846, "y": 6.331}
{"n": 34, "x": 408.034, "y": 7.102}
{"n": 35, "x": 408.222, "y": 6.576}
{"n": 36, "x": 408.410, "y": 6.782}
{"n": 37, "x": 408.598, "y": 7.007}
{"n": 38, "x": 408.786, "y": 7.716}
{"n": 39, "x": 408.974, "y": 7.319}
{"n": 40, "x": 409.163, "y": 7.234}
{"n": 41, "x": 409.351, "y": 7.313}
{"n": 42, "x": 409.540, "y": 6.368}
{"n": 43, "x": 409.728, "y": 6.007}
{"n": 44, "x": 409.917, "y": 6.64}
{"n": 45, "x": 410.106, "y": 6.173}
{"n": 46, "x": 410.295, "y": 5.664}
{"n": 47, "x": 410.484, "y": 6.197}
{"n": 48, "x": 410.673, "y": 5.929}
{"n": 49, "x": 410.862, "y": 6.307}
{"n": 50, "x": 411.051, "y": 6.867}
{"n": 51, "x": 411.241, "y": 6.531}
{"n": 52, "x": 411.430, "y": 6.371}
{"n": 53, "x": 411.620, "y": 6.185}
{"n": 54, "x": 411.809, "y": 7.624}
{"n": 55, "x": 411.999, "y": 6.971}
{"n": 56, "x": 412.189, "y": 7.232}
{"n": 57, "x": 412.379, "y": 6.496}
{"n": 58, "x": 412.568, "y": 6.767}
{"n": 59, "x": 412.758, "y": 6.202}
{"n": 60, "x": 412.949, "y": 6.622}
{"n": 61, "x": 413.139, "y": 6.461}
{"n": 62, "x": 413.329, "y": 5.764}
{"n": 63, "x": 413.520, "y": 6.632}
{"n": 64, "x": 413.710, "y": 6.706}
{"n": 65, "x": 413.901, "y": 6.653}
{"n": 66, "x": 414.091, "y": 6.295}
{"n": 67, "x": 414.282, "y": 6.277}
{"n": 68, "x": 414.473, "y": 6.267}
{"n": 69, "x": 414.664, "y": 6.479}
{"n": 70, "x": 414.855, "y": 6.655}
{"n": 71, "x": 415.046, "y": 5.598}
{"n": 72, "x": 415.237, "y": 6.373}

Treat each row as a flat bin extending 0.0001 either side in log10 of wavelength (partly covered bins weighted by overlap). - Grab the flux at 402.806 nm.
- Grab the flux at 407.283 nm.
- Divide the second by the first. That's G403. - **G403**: 0.89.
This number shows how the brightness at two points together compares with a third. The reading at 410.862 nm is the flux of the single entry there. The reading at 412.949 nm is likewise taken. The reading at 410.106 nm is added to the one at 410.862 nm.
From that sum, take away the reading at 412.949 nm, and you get 5.9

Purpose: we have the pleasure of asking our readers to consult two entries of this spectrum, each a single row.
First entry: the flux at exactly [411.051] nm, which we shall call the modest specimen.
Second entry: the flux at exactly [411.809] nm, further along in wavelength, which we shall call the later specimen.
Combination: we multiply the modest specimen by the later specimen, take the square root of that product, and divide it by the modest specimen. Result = 1.05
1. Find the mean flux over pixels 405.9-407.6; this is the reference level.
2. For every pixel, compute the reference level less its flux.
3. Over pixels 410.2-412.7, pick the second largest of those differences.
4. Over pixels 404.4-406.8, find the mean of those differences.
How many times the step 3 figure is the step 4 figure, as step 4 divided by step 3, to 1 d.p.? -0.4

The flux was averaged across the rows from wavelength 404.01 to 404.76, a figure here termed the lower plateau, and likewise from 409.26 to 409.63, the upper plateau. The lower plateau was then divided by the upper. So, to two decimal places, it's 0.91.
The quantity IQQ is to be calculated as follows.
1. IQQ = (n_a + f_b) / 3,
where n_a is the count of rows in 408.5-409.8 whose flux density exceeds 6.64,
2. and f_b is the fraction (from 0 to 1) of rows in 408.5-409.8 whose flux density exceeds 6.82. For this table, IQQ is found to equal 1.9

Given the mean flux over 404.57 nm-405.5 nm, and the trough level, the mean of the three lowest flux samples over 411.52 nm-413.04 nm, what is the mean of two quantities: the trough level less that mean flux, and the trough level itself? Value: 3.02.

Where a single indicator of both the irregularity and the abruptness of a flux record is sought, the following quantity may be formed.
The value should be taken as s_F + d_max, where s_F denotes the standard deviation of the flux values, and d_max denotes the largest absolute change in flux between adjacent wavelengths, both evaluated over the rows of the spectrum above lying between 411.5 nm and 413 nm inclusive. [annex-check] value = 1.9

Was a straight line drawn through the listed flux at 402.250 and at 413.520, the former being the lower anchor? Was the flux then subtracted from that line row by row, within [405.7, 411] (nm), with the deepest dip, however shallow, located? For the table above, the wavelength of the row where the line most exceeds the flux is 410.295 nm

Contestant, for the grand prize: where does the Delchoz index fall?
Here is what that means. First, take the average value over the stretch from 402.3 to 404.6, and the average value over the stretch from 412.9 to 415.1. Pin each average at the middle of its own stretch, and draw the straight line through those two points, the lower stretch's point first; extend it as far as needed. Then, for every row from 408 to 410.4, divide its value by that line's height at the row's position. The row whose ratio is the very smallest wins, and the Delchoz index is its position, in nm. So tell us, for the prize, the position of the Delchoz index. 410.295 nm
